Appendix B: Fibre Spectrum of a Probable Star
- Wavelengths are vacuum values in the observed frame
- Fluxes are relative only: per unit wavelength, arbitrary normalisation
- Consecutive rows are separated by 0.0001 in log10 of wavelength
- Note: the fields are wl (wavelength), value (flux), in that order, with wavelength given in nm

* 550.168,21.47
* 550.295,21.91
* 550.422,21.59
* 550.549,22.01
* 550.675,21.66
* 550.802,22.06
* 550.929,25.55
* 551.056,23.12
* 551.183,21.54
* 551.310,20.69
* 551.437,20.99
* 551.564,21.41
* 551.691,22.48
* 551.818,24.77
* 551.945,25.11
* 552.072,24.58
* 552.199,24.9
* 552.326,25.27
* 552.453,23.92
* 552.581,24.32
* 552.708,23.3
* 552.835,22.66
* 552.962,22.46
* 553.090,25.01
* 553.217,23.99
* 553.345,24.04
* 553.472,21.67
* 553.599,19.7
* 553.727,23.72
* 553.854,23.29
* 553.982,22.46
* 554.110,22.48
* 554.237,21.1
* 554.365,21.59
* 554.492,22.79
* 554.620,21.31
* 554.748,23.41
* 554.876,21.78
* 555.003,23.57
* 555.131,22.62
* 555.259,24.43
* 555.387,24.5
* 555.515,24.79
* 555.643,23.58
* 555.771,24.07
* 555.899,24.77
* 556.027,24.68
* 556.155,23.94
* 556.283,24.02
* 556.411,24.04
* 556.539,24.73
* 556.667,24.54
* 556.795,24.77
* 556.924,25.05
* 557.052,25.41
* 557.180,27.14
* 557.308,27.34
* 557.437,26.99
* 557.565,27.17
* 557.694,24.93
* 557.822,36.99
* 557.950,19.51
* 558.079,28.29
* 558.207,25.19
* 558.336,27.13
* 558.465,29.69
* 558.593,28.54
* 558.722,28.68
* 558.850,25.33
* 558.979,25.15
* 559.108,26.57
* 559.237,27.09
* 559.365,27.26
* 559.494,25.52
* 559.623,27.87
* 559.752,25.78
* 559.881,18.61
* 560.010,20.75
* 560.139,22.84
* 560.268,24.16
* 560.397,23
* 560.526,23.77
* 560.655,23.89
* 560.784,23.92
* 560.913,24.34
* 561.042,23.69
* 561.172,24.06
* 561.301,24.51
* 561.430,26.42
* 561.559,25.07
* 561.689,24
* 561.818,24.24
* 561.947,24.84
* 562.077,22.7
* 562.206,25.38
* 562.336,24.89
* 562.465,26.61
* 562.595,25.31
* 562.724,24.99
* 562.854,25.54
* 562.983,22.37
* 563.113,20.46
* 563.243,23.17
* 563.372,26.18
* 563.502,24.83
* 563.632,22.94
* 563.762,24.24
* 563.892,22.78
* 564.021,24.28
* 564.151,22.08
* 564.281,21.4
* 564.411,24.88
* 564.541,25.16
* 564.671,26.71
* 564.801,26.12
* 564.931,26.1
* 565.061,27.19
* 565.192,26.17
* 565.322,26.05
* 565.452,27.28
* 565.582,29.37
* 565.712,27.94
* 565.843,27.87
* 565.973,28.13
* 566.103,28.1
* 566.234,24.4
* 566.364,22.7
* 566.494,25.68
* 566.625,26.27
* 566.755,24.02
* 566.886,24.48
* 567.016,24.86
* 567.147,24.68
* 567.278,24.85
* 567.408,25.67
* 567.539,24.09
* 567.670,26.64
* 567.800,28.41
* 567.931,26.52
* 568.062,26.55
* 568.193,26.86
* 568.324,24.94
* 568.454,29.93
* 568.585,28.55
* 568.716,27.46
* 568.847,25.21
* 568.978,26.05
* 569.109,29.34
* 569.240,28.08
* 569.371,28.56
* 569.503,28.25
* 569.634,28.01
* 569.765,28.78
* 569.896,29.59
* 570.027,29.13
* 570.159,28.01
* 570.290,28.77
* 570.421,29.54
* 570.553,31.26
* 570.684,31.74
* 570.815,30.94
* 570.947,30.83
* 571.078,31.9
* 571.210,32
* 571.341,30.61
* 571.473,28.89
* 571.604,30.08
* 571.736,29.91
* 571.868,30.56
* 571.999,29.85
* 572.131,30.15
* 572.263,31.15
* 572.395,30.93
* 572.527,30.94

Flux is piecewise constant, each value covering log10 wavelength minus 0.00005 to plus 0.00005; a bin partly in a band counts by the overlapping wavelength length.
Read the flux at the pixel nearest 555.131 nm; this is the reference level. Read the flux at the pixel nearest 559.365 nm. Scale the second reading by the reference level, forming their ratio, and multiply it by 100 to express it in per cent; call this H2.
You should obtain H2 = 121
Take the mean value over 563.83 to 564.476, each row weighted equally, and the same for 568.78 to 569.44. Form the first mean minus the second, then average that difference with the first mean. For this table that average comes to 9.4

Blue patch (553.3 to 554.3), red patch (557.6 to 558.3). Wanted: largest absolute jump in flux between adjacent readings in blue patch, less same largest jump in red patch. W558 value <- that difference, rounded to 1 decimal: -13.5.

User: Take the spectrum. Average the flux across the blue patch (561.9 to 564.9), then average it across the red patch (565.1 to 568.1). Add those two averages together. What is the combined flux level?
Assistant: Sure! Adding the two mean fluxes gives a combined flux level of 50.4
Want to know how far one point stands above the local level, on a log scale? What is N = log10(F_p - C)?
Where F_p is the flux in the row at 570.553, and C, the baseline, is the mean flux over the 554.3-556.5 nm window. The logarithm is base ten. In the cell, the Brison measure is 0.89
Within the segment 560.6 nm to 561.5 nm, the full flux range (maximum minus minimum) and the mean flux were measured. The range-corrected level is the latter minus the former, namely 22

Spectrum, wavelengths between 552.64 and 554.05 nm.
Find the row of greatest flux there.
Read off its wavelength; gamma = 553.090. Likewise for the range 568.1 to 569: 568.454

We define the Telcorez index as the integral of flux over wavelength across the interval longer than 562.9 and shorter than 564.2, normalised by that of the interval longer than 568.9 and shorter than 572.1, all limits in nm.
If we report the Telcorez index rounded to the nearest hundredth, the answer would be 0.32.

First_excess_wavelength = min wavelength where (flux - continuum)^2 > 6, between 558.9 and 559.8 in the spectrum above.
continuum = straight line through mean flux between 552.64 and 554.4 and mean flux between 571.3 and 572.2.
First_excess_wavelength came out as 559.623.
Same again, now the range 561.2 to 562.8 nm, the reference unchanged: 562.077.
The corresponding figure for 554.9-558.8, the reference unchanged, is 557.180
